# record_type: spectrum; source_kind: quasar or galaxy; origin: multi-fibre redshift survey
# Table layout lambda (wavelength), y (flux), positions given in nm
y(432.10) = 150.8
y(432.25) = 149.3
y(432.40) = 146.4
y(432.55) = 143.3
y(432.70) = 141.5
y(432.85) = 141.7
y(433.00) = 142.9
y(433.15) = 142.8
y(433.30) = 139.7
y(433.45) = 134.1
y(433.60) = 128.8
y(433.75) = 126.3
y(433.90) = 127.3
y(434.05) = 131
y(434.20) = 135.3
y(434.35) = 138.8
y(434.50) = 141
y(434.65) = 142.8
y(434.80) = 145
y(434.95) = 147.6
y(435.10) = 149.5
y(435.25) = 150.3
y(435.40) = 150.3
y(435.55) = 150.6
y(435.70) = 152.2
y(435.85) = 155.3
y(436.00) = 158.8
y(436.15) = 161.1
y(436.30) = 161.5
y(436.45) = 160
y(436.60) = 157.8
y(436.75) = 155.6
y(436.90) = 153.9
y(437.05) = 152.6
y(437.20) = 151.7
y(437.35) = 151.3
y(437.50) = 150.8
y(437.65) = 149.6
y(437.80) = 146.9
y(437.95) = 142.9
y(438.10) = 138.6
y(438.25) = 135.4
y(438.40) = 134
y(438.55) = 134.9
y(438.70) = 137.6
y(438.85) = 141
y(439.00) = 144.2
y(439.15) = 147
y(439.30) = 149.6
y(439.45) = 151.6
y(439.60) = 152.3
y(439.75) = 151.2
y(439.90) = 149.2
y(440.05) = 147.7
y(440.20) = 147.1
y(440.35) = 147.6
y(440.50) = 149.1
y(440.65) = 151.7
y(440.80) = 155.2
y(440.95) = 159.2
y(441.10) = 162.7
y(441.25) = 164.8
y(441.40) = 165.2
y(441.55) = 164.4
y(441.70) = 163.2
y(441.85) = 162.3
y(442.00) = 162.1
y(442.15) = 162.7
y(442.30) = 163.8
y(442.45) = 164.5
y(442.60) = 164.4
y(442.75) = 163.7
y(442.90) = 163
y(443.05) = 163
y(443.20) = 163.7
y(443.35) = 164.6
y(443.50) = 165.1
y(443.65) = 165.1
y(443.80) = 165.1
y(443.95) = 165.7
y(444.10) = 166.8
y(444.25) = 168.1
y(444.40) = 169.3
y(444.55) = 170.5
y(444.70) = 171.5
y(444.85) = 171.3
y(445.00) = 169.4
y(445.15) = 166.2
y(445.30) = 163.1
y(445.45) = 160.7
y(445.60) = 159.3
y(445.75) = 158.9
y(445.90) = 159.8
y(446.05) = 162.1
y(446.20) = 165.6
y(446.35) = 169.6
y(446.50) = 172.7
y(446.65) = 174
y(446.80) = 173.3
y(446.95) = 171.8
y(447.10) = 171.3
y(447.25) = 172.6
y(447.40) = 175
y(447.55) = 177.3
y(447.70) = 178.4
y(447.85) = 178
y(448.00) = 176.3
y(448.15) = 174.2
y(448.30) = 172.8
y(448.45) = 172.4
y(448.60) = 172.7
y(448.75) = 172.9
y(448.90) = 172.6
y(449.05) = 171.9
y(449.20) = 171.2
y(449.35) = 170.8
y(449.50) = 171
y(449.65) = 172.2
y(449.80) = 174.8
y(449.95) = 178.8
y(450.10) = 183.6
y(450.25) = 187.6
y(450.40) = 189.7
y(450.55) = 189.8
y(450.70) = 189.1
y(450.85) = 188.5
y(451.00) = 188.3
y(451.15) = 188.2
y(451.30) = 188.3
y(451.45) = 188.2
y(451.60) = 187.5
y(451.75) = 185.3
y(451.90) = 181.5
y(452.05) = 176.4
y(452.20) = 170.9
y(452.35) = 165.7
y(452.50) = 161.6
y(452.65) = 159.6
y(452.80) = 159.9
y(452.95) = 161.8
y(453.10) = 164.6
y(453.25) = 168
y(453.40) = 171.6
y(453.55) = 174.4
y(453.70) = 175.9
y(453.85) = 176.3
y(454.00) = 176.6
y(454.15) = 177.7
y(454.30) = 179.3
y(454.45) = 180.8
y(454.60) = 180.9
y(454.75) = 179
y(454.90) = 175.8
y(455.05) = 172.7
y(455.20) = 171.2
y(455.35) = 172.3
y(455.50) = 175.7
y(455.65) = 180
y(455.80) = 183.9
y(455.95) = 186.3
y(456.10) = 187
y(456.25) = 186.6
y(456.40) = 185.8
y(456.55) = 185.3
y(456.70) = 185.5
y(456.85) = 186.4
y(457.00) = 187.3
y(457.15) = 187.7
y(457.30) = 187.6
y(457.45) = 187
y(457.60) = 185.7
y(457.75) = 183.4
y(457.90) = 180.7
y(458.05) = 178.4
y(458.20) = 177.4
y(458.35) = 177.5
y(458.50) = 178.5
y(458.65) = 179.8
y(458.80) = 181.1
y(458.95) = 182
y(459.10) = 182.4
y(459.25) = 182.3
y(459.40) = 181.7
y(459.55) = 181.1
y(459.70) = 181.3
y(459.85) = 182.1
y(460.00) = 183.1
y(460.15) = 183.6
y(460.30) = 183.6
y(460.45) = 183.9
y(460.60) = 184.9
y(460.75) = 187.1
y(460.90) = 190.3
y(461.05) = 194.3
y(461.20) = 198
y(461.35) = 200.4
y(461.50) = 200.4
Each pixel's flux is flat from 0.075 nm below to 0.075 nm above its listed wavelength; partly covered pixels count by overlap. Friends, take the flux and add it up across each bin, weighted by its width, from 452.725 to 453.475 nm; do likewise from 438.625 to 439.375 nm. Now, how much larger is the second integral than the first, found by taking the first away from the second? -16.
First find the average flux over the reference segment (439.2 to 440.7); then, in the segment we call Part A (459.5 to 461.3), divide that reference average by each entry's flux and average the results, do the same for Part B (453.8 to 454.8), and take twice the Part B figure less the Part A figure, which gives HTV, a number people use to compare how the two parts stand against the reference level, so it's 0.871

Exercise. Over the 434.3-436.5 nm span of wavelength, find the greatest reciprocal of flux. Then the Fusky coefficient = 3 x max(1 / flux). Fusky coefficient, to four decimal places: 0.0216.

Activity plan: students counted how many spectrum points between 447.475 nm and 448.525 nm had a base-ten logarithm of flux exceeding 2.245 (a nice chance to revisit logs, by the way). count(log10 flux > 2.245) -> 4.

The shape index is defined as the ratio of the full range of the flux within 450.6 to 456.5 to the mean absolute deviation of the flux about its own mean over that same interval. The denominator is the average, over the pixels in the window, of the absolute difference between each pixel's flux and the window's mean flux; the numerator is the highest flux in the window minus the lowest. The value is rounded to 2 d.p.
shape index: 4.06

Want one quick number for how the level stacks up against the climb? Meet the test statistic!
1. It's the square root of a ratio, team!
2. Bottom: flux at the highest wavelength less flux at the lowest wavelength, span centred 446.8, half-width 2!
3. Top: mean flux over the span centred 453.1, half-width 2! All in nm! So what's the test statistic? 10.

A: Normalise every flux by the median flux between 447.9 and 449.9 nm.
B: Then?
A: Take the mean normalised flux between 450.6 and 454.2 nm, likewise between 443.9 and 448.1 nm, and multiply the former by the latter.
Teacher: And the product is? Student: 1.00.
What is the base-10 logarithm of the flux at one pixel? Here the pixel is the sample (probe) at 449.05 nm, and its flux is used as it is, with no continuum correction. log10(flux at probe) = 2.24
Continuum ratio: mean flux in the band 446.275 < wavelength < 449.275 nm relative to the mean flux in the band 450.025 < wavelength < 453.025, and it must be 0.97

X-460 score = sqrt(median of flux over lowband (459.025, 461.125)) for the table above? 13.5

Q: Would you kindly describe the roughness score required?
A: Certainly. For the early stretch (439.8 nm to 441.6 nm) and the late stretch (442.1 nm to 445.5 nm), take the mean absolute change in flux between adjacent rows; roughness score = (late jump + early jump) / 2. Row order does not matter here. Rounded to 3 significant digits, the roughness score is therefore 1.47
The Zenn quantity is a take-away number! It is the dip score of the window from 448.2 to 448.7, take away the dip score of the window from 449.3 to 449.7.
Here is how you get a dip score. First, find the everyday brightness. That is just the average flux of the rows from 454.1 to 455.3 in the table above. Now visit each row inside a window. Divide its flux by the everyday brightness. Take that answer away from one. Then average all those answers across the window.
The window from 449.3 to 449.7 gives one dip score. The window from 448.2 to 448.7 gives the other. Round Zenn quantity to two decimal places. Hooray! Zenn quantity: -0.01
